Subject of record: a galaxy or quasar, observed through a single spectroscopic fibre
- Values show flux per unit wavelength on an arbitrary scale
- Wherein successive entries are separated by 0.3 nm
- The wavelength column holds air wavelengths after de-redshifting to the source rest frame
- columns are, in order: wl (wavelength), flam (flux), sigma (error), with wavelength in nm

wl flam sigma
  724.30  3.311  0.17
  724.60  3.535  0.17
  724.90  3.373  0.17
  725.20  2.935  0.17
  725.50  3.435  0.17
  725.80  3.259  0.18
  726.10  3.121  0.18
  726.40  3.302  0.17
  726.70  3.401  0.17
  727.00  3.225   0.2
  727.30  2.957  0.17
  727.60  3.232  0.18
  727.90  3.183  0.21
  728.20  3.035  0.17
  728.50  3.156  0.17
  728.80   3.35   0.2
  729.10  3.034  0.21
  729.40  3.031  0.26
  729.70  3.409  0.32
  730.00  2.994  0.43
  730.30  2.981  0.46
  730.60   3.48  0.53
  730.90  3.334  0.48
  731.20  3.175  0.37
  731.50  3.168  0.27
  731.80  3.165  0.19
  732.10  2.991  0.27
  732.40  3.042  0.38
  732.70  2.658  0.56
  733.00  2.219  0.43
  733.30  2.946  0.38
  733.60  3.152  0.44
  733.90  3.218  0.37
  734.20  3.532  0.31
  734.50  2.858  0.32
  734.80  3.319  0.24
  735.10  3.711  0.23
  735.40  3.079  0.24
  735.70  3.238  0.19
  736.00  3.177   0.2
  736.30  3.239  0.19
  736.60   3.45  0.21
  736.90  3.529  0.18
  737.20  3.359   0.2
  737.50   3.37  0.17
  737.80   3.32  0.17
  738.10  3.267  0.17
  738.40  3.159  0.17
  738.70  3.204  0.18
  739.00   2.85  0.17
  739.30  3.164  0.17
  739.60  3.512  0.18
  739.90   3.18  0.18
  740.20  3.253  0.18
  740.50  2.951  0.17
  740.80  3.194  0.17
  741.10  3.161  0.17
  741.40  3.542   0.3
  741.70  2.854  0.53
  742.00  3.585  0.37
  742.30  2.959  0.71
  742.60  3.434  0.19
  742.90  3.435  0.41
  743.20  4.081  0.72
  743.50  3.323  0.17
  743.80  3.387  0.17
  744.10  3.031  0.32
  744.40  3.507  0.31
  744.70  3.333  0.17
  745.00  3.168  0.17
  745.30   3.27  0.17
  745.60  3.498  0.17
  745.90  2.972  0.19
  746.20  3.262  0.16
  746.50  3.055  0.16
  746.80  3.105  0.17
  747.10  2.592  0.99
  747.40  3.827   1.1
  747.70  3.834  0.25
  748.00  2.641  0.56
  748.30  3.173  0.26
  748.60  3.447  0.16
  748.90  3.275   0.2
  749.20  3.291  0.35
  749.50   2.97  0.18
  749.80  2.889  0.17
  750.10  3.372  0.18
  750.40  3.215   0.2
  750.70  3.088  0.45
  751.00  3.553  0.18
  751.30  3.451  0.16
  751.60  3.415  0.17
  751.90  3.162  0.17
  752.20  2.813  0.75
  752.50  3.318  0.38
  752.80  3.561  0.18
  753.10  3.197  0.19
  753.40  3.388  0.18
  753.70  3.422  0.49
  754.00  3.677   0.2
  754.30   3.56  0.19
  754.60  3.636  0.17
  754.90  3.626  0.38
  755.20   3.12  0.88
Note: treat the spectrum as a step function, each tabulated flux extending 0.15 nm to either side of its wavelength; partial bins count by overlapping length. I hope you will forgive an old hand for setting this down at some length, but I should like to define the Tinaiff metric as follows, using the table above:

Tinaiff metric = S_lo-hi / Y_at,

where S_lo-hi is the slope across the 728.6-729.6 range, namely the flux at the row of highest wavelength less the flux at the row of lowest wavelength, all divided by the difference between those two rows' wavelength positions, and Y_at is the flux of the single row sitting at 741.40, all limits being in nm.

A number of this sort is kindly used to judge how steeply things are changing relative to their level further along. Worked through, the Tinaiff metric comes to -0.15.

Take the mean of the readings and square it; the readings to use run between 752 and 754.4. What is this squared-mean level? 11.3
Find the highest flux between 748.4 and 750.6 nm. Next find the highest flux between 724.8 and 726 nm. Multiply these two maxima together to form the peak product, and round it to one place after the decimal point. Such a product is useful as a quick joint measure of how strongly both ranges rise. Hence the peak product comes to 11.8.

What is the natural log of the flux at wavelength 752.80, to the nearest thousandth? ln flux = 1.270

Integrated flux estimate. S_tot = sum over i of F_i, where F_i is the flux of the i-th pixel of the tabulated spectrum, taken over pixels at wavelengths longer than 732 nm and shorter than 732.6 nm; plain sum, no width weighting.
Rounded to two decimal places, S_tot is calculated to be 6.03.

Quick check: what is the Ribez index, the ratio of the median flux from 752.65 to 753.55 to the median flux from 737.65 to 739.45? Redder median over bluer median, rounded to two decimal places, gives 1.06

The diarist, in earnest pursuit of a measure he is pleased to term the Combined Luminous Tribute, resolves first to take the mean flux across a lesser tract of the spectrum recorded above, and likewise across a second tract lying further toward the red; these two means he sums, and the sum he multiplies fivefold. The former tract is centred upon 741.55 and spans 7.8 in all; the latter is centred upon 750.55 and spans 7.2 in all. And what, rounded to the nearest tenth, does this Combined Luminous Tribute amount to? 32.7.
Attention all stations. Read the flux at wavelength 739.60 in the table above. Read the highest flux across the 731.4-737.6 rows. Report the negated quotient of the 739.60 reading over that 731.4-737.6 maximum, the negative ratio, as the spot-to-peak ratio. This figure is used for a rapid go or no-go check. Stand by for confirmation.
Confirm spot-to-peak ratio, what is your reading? -0.95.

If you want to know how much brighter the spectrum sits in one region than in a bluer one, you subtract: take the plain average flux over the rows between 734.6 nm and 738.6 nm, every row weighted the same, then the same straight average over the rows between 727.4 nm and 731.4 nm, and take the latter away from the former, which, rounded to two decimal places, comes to 0.14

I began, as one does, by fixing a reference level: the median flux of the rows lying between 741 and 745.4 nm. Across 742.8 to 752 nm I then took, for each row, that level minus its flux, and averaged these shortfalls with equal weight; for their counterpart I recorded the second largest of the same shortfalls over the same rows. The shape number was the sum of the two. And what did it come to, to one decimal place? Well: 0.7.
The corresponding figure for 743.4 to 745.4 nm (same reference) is 0.2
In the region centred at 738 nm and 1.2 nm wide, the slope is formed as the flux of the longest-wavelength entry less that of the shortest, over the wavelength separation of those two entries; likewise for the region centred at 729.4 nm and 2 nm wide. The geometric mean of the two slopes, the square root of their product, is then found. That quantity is 0.15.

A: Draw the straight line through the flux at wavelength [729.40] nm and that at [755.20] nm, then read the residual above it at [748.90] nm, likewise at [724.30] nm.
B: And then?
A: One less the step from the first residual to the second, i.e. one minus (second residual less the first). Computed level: 0.9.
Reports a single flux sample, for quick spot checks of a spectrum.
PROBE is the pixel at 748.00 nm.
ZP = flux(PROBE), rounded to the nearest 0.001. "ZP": 2.641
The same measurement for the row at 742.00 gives 3.585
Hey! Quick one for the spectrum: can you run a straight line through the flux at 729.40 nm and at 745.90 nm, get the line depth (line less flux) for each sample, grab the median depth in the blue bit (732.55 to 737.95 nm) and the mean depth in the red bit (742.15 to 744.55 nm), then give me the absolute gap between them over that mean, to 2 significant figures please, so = -0.44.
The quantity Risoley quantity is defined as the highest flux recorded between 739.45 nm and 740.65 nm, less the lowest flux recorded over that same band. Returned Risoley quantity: 0.6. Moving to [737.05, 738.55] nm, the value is 0.2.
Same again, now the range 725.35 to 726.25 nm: 0.3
